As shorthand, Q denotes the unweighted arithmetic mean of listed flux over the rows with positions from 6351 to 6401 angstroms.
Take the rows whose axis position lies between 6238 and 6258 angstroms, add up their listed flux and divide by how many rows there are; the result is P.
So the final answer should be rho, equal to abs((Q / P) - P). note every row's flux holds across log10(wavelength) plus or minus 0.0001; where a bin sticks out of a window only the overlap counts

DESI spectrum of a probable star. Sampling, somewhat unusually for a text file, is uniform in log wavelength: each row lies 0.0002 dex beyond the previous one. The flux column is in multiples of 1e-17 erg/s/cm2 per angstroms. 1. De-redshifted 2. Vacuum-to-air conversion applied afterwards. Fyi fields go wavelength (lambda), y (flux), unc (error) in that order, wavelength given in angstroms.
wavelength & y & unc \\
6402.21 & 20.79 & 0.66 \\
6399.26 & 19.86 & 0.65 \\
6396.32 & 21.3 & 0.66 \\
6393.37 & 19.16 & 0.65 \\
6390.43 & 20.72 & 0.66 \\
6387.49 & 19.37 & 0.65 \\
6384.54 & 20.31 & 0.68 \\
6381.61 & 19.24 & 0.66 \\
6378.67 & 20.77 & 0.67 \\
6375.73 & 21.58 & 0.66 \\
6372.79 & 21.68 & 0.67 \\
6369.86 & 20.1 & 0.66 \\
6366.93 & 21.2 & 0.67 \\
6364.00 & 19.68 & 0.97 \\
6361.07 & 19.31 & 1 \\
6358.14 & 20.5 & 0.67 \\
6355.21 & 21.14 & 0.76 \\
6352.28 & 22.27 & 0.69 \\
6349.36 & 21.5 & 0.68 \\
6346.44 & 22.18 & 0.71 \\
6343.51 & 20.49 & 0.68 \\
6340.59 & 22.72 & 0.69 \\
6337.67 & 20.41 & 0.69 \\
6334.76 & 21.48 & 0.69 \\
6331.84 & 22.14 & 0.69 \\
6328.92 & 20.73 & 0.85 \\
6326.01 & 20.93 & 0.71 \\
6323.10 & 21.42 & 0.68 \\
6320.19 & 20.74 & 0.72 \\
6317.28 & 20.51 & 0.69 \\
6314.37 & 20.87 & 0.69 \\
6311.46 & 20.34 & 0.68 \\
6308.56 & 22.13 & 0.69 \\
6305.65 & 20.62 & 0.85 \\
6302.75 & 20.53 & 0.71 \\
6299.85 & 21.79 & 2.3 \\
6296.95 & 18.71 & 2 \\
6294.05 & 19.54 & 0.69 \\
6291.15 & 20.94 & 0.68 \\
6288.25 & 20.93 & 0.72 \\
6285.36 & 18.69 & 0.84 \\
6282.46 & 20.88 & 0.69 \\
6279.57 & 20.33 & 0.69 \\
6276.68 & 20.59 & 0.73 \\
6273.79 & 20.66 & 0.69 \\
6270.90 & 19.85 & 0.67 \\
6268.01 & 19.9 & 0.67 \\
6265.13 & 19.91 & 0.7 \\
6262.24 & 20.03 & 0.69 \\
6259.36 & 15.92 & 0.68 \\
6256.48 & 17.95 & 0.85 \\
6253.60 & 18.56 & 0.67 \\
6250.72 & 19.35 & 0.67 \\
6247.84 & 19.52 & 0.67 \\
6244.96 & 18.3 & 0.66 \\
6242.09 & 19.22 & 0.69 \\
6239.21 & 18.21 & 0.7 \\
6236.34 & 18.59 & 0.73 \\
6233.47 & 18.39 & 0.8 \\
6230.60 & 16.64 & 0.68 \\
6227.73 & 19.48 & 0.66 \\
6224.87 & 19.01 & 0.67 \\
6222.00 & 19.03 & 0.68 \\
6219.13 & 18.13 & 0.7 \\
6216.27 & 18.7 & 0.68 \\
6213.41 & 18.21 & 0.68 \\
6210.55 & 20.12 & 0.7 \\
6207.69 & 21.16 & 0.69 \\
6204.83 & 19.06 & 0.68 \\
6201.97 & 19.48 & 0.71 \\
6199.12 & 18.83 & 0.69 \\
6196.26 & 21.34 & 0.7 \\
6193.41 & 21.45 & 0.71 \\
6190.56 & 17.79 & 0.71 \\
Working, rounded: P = 18.7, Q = 20.5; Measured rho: 17.6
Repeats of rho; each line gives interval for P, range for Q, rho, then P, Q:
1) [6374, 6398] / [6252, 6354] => 19.3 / 20.3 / 20.5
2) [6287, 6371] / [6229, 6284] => 20.0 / 20.9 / 19.1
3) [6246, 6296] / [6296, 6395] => 18.6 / 19.6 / 20.8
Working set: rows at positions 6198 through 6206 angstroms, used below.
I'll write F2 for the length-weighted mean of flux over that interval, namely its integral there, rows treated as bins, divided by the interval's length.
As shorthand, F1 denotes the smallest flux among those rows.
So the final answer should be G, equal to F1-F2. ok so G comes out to -0.3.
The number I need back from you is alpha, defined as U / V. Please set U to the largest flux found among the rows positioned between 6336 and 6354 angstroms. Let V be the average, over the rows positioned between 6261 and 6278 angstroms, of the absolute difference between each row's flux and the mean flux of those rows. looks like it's 73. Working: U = 22.72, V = 0.3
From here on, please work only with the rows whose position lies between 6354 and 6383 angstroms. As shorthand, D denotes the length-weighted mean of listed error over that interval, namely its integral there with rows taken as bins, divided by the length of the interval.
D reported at 0.739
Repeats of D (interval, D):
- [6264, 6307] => 0.911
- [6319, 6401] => 0.708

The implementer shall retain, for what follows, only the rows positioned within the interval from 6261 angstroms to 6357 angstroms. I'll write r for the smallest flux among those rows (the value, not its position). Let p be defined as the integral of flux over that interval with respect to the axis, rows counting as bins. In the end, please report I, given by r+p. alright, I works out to 2014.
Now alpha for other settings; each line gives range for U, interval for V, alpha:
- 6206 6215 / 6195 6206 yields 25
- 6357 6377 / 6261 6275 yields 92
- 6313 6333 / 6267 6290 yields 39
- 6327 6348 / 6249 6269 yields 20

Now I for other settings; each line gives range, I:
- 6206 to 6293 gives 1690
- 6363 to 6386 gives 493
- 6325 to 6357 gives 707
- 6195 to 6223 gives 561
